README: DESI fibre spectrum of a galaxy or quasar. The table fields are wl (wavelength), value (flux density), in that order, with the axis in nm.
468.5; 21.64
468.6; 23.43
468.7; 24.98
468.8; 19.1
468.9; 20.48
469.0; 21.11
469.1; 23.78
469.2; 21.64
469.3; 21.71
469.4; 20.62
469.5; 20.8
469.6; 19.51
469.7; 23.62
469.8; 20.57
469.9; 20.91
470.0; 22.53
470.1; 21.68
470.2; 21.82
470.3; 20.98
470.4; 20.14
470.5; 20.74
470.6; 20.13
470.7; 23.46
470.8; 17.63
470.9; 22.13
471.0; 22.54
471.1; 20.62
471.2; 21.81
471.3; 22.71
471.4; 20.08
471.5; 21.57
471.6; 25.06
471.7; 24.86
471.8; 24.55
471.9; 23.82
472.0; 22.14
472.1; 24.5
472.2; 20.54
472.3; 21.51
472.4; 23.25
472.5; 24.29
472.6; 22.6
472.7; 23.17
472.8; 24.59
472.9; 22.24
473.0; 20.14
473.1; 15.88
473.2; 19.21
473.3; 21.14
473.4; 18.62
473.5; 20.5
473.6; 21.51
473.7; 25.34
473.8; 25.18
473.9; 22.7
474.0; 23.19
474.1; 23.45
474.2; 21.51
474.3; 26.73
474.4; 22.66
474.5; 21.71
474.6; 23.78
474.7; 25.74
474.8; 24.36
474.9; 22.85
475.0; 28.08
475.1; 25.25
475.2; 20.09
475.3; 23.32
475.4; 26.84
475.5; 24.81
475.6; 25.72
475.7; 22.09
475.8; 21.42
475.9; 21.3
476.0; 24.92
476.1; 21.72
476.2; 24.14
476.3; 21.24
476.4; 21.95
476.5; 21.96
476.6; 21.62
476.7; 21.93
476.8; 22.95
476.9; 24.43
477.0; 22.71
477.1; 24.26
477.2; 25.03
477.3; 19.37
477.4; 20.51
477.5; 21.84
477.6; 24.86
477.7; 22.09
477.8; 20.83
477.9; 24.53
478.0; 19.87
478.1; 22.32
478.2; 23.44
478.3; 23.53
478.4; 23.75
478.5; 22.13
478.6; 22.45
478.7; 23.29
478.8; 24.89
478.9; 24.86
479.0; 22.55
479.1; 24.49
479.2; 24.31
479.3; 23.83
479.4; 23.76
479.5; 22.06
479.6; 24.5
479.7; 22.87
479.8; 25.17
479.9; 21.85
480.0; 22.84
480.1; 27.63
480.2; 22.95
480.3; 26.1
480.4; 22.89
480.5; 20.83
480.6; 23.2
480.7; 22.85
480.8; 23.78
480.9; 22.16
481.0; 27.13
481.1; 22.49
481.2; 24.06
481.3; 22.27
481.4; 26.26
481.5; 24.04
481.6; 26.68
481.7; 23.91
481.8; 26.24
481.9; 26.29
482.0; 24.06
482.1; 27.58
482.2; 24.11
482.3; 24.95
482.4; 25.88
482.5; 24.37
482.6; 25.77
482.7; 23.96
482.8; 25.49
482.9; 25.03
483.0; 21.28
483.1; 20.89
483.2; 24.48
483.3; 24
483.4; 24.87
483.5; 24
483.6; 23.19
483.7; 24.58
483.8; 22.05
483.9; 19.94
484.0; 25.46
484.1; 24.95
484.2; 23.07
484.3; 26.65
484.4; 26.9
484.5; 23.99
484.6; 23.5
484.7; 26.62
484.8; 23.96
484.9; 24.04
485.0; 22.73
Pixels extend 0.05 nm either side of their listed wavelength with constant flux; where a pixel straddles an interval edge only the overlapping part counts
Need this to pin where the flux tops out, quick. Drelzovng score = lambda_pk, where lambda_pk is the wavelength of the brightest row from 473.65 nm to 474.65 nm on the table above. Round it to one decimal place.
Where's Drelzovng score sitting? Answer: 474.3 nm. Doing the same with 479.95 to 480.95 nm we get 480.1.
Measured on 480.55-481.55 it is 481.0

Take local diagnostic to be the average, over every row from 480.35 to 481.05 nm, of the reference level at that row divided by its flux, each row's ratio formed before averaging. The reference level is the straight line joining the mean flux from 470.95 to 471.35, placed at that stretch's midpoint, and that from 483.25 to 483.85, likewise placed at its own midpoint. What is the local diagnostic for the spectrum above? 1.009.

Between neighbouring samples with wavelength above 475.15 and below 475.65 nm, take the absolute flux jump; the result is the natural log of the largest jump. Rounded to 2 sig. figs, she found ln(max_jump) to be 1.3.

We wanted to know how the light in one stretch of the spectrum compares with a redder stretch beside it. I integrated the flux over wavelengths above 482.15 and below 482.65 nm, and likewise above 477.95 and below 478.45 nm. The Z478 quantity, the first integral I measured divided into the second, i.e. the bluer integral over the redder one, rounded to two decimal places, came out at 0.90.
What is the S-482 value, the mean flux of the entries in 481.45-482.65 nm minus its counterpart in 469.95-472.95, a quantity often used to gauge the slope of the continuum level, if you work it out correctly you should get 3.1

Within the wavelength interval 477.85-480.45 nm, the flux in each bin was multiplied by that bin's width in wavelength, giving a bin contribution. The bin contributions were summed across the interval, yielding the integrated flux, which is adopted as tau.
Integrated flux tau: 61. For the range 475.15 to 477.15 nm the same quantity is 46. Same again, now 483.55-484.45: 22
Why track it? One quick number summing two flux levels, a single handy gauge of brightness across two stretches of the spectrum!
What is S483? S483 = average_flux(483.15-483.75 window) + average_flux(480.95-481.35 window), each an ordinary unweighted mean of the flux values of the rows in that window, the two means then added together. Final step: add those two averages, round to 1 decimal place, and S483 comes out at 48.2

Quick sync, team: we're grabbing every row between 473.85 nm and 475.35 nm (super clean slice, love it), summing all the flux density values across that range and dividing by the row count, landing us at 23.7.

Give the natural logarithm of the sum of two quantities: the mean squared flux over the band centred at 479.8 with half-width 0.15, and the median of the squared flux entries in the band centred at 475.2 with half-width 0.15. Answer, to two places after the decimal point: 6.99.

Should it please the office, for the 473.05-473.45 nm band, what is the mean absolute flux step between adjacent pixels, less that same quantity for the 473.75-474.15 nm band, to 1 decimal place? 1.5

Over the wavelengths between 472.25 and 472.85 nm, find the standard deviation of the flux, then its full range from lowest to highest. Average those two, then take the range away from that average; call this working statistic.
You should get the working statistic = -1.0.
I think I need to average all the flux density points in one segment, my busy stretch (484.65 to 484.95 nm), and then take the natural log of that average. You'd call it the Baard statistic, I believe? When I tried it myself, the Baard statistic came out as 3.21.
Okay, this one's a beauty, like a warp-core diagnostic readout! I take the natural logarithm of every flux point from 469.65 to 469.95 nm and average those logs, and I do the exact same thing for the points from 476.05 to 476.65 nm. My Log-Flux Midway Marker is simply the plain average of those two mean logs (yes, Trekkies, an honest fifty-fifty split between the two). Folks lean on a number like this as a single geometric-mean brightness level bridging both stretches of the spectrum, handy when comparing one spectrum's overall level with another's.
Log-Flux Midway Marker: 3.09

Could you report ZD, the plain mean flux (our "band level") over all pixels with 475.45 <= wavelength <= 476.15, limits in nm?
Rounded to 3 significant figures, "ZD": 23.1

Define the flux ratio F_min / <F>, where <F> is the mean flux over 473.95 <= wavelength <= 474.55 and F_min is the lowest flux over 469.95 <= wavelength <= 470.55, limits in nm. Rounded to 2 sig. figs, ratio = 0.87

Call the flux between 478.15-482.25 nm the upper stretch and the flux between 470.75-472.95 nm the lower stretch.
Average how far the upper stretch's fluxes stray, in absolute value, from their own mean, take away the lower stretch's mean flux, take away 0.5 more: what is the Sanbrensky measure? -21.8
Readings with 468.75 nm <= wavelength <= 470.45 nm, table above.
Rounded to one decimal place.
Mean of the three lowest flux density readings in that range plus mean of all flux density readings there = 40.8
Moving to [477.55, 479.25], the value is 44.1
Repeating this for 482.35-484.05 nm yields 44.5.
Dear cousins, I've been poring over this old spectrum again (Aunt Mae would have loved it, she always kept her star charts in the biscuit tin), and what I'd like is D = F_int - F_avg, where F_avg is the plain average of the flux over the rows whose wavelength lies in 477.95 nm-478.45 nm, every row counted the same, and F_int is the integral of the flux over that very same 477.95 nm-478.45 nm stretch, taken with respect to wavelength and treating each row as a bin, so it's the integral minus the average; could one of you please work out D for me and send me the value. -11.3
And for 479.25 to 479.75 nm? -11.7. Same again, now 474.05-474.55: -11.6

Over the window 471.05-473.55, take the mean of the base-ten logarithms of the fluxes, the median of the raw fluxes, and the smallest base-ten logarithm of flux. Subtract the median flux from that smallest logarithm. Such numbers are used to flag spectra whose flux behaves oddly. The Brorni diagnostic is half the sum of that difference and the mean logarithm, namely -9.8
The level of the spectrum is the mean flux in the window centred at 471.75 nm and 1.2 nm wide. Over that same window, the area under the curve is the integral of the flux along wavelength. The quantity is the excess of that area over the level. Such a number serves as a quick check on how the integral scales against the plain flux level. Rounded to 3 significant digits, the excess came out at 4.55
